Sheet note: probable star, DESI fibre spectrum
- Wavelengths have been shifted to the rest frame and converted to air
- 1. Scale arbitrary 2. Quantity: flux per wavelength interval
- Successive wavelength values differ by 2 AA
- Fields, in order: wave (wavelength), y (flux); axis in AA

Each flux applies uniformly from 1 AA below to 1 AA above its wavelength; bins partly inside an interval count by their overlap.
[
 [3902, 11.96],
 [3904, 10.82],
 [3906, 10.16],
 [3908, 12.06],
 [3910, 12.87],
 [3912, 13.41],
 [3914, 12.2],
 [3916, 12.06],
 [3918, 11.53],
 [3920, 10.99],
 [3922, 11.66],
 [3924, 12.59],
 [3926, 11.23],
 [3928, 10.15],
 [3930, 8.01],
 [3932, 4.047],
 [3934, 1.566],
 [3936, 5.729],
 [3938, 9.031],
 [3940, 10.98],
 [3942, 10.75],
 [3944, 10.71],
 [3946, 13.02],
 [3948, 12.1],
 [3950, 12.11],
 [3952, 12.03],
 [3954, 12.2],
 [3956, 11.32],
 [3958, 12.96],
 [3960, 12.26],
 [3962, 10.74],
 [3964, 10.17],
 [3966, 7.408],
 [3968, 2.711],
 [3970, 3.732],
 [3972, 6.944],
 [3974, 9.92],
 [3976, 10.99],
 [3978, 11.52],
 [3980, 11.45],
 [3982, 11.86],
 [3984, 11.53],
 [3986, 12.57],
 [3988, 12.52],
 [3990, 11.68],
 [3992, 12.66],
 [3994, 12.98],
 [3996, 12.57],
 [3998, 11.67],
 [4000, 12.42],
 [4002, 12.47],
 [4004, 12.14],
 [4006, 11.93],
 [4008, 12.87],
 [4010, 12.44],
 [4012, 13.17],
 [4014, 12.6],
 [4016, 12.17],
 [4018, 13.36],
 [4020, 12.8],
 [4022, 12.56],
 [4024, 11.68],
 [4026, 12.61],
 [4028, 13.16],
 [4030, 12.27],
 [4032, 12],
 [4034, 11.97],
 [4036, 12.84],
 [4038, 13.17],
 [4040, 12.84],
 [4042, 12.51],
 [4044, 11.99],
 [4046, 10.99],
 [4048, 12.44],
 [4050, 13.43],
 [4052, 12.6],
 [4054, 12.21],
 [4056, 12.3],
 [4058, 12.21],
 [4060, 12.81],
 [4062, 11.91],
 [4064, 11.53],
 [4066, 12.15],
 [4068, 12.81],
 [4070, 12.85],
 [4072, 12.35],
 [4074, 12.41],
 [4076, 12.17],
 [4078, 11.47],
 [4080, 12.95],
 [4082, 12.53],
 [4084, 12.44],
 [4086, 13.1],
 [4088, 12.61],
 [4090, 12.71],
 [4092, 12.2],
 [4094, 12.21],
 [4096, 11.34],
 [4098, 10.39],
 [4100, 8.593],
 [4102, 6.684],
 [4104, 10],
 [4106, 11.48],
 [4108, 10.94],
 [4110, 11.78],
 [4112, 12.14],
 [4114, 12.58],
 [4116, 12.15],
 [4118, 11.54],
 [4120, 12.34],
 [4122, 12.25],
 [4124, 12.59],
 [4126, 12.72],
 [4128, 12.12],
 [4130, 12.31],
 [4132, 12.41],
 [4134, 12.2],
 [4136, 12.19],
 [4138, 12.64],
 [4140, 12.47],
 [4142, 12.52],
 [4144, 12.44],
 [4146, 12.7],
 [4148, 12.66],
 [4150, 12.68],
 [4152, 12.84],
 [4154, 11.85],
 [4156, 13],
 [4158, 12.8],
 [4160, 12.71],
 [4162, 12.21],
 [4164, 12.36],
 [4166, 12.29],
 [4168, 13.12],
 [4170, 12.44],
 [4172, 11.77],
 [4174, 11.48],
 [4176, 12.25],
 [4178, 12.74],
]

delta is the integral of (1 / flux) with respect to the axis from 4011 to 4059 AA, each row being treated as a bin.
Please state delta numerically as 3.85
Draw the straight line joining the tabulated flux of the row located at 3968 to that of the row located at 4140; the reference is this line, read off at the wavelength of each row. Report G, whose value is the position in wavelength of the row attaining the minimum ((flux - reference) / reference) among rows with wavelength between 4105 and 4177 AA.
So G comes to 4174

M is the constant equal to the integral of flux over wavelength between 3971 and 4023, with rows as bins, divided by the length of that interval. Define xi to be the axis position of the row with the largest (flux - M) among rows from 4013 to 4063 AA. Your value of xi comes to 4050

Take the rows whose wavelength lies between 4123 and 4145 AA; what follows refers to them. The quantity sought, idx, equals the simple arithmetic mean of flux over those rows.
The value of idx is 12.4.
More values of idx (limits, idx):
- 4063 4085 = 12.3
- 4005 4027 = 12.6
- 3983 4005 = 12.3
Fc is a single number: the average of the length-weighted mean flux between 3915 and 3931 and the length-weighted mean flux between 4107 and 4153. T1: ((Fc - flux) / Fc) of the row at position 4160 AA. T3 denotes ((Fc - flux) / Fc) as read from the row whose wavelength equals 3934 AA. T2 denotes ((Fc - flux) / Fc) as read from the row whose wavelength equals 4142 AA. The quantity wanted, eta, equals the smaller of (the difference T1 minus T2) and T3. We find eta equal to -0.02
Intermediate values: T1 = -0.089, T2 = -0.07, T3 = 0.87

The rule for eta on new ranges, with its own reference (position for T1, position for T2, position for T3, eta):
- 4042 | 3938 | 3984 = -0.30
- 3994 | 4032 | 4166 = -0.08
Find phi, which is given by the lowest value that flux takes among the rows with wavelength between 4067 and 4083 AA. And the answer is 11.47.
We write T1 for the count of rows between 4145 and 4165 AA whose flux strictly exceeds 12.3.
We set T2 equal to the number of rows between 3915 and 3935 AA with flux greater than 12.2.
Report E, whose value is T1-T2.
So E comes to 7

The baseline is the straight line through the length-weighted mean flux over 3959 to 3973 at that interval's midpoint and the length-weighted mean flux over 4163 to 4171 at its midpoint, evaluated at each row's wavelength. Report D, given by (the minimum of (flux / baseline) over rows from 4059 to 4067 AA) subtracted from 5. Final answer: 3.86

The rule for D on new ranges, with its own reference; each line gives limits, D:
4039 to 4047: 3.86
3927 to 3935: 4.77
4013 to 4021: 3.63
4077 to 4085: 3.90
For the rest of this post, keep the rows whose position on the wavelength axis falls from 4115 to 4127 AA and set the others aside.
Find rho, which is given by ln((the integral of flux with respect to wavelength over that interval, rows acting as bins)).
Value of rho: 4.99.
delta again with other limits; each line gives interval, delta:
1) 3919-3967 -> 6.00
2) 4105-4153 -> 3.91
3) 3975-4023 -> 3.92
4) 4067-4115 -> 4.20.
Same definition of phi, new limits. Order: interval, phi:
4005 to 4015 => 11.93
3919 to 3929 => 10.15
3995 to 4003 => 11.67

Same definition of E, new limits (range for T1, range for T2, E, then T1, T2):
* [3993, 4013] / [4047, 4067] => 0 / 7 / 7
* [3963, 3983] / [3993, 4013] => -7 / 0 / 7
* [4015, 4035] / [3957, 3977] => 3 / 5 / 2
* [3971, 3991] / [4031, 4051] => -4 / 2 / 6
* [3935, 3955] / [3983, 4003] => -6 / 1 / 7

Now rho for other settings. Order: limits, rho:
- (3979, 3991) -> 4.96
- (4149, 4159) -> 4.84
